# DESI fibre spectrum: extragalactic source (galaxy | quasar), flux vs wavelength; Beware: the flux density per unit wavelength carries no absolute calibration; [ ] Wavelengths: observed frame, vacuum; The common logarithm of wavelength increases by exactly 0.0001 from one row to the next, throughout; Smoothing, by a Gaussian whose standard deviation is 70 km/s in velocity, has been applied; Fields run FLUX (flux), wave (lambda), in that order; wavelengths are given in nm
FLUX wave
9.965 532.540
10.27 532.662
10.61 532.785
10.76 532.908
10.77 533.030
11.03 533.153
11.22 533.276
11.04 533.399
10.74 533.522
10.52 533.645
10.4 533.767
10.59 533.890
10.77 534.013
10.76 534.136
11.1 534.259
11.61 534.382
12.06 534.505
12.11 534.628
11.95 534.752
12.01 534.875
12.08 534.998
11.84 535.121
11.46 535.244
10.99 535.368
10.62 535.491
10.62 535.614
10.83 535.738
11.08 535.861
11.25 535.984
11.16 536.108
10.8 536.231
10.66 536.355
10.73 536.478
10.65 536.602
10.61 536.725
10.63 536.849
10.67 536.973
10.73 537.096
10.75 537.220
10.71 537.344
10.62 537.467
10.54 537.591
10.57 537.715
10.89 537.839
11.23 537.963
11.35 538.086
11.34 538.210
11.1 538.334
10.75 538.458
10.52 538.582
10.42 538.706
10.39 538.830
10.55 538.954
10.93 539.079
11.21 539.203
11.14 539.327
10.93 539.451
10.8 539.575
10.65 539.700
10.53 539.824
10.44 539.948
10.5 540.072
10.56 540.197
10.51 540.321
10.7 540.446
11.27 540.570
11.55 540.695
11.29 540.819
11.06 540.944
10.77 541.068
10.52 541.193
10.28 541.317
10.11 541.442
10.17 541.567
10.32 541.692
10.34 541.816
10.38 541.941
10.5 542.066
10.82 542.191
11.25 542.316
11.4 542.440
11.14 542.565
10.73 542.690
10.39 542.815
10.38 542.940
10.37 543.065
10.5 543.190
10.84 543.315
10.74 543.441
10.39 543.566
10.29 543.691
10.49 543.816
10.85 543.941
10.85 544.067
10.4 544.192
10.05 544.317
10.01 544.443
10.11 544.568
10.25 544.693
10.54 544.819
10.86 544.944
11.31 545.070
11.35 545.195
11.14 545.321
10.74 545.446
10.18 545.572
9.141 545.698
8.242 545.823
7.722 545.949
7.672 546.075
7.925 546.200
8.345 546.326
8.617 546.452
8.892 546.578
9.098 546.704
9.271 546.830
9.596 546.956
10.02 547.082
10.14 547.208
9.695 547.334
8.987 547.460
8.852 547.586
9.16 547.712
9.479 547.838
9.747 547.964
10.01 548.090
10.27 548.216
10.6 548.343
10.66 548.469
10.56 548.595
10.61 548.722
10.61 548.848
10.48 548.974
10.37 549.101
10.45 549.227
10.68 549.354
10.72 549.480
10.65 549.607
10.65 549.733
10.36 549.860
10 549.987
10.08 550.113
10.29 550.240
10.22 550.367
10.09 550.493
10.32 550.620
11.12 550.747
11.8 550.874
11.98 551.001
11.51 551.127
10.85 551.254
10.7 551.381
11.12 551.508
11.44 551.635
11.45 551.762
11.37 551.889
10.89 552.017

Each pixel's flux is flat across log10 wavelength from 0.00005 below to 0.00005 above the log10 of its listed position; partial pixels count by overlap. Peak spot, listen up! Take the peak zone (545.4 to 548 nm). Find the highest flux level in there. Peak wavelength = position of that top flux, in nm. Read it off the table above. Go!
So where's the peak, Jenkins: 545.446 nm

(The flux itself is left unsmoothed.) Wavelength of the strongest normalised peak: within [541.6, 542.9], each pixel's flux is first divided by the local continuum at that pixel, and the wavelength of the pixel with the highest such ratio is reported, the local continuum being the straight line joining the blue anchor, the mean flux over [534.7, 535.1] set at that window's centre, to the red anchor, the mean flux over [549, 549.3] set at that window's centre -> 542.440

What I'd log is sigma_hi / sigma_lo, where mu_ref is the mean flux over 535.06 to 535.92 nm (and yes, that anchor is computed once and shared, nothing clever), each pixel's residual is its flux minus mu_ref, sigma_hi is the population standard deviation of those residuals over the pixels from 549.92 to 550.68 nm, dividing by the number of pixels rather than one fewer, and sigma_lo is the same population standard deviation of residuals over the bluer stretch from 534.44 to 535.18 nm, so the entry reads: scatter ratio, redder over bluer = 1.3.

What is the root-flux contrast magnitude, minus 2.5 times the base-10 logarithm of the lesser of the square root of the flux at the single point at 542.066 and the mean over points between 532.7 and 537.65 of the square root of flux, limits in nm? -1.28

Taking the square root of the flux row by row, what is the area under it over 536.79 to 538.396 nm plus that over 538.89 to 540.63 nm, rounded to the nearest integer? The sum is 11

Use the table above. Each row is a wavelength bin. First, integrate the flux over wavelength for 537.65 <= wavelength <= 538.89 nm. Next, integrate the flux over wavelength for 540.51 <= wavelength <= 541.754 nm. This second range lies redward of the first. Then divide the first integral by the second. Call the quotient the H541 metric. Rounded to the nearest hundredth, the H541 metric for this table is 1.01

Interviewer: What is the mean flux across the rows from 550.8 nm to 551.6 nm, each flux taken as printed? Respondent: 11.3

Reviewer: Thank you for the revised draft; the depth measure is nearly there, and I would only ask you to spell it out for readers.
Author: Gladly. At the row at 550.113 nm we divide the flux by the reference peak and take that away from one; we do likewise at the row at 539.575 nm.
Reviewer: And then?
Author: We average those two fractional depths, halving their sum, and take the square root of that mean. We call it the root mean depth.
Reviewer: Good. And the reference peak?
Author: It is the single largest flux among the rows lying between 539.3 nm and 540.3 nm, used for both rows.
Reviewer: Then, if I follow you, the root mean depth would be 0.251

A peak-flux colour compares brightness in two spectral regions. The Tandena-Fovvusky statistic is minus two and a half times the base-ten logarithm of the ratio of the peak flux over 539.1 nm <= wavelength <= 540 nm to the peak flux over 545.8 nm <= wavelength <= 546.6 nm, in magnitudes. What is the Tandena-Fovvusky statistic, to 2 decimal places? -0.25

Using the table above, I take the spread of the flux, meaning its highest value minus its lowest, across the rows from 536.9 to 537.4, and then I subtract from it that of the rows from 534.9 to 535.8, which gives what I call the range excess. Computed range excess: -1.4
